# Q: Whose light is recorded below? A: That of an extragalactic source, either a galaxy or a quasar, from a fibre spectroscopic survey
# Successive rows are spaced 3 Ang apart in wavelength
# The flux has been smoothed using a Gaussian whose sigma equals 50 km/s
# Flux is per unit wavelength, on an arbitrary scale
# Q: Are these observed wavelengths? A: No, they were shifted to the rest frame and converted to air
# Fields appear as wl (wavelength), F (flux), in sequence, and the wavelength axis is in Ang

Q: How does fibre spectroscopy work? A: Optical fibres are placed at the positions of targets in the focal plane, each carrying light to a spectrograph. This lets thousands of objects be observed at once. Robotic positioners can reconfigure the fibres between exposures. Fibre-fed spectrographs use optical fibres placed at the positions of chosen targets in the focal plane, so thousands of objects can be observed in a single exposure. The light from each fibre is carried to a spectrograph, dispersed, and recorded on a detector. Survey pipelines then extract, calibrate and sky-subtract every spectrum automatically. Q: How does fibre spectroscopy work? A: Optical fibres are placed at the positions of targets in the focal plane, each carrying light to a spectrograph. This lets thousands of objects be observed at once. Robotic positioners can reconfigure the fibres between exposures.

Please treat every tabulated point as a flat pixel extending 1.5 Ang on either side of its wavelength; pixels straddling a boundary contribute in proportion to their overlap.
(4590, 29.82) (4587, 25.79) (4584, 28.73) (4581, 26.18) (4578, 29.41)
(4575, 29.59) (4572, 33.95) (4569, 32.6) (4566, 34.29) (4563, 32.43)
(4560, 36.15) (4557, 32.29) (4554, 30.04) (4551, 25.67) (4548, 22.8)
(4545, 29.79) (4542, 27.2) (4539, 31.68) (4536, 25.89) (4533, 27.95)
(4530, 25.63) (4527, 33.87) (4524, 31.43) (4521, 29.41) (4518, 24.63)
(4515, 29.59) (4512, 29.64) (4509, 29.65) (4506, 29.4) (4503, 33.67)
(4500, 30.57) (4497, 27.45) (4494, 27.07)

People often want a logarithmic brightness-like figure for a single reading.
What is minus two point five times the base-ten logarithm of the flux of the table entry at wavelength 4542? -3.59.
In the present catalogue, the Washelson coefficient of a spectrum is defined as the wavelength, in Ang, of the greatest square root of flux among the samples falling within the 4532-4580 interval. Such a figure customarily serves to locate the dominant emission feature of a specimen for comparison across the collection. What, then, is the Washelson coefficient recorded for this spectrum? 4560 Ang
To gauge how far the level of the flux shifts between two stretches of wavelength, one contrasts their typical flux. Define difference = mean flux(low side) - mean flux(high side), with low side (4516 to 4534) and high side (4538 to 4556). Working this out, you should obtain 1.0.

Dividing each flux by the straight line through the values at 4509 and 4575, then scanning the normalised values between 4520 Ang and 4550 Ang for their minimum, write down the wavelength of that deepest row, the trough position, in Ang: 4548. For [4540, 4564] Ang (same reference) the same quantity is 4548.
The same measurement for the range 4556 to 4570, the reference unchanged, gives 4557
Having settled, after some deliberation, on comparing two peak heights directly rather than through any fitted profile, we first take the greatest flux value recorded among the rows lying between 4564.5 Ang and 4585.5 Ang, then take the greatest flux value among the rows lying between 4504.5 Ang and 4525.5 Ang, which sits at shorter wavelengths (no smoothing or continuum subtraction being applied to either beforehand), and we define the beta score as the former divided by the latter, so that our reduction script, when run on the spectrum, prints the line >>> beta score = 1.09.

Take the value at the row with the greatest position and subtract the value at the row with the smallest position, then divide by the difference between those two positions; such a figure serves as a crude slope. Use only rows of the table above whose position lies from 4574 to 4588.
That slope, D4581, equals -0.3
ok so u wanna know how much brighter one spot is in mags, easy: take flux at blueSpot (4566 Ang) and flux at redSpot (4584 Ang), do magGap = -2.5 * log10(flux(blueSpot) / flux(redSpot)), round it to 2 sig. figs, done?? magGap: -0.19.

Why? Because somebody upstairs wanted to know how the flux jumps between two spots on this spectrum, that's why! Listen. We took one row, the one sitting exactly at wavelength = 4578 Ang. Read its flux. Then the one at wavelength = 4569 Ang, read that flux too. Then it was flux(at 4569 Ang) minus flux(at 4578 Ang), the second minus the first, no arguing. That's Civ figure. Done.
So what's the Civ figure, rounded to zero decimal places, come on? 3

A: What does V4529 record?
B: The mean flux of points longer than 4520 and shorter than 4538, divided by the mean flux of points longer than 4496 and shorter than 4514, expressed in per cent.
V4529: 97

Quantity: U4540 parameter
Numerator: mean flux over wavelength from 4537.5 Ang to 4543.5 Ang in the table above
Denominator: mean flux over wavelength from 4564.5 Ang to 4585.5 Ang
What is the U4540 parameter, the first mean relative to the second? 0.96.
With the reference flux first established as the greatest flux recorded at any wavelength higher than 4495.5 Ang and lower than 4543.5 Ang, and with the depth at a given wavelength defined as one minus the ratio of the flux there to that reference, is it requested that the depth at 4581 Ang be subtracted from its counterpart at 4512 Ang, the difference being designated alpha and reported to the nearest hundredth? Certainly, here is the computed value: -0.10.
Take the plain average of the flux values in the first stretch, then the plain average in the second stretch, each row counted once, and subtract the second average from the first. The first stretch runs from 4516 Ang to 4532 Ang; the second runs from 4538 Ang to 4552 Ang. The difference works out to 1.6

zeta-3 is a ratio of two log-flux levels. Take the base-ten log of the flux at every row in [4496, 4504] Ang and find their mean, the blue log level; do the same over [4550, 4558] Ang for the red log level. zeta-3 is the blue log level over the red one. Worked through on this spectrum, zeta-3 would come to 1.01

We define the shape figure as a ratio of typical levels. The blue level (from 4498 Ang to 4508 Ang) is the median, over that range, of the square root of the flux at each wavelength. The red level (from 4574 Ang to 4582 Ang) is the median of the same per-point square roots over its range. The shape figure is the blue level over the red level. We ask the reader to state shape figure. 1.02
